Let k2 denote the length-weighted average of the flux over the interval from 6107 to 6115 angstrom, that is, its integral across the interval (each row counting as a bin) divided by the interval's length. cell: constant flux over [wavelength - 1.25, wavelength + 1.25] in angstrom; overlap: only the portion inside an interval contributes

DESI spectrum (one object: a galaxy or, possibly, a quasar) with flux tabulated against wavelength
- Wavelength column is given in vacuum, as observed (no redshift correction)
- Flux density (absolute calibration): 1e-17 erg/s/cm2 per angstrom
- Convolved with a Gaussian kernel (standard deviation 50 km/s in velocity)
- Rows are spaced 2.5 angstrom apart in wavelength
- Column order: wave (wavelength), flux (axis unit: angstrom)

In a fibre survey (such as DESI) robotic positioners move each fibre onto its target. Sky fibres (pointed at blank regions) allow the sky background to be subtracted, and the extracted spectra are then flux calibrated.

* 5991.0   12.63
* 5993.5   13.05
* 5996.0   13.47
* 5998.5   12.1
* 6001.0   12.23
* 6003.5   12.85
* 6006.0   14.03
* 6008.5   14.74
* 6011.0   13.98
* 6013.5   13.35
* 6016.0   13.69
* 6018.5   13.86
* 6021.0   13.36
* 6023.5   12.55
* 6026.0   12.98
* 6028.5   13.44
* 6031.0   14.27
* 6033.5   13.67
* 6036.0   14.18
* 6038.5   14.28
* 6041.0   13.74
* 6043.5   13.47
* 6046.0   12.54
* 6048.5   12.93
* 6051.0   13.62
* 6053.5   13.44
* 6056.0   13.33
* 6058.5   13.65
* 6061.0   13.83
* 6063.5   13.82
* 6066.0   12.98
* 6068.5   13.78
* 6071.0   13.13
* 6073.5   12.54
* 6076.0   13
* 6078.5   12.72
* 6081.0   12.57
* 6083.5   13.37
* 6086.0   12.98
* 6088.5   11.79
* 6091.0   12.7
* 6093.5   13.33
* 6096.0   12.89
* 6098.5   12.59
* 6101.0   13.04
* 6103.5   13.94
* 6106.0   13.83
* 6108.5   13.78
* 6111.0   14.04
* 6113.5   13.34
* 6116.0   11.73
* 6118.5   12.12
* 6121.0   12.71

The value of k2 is 13.7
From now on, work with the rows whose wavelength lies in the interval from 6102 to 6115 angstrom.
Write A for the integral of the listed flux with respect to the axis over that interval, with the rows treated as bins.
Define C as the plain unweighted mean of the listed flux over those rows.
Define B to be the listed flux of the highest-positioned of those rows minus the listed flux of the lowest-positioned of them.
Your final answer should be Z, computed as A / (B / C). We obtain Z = -4102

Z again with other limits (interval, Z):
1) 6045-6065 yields 2805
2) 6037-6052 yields -4102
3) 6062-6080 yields -2825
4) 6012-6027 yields -7178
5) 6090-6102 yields 5883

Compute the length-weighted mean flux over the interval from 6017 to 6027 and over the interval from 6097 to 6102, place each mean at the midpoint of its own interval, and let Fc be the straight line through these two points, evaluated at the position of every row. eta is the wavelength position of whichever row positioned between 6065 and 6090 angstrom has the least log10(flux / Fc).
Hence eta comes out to 6088.5 angstrom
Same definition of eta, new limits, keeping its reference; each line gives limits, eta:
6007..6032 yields 6023.5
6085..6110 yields 6088.5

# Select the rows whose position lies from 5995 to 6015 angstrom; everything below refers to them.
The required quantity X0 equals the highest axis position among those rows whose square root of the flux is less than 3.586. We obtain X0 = 6003.5 angstrom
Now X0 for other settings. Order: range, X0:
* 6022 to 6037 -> 6023.5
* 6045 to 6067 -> 6046.0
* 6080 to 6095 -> 6091.0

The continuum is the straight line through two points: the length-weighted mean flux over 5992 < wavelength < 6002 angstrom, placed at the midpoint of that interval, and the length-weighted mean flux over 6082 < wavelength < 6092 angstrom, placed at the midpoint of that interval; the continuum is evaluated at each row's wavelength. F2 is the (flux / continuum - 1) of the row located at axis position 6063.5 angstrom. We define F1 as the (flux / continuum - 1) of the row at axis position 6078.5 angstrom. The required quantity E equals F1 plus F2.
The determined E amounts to 0.088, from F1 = 0.001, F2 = 0.09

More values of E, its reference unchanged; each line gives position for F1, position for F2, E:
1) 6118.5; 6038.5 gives 0.077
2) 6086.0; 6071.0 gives 0.055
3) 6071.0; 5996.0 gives 0.092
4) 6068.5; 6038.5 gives 0.207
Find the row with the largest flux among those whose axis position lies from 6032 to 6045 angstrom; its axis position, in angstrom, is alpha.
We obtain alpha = 6038.5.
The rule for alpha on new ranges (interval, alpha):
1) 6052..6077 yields 6061.0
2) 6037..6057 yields 6038.5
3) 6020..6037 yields 6031.0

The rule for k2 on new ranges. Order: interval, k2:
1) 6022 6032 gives 13.3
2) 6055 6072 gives 13.5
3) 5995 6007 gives 12.9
